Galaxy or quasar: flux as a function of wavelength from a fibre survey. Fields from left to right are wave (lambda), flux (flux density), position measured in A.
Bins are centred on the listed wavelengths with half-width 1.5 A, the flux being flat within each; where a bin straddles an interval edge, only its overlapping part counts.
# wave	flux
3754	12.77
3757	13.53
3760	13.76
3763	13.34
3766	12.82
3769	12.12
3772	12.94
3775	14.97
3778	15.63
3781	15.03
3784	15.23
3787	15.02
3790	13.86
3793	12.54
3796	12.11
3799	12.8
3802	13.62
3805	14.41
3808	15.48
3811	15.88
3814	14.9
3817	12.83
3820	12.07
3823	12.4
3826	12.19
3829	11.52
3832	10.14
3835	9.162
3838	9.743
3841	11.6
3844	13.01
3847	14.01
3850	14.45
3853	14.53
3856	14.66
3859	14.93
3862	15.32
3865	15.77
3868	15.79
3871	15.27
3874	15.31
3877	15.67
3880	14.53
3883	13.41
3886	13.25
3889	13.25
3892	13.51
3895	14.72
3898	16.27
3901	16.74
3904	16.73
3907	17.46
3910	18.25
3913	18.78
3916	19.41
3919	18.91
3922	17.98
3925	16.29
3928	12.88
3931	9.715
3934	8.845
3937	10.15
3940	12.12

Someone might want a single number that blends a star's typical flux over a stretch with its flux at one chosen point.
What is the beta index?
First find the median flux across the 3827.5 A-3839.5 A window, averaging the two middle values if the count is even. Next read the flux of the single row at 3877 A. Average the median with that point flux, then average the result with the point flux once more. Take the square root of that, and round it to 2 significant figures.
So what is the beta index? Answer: 3.8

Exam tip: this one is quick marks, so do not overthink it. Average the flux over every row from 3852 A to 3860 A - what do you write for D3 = 14.7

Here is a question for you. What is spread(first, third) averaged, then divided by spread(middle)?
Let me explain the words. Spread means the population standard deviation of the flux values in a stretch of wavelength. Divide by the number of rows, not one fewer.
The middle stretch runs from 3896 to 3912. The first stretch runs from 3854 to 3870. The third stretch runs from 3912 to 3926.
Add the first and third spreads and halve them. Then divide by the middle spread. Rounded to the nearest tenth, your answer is 1.1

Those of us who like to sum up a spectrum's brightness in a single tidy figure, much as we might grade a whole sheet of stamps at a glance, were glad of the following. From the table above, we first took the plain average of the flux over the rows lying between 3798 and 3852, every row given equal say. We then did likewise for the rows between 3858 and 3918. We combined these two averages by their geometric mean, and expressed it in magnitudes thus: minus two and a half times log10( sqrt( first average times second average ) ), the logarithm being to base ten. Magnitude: -2.88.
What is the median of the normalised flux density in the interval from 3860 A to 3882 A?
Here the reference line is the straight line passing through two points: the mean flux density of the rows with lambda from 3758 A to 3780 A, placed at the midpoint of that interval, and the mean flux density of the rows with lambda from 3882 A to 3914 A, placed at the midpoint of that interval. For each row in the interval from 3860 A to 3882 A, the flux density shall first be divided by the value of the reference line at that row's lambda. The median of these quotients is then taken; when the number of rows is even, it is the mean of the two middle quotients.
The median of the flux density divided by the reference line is 1.01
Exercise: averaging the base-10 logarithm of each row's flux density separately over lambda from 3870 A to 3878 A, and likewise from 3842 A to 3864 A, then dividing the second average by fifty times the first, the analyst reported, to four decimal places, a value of 0.0195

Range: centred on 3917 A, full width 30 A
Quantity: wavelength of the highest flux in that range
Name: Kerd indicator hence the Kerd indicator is 3916 A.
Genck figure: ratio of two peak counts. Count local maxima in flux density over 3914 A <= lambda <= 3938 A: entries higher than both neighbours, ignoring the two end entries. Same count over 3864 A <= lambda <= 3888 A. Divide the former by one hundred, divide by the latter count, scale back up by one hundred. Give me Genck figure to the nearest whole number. 0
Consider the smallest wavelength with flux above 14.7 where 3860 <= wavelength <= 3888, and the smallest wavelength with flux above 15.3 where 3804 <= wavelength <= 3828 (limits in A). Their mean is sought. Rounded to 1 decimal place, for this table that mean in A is 3835.0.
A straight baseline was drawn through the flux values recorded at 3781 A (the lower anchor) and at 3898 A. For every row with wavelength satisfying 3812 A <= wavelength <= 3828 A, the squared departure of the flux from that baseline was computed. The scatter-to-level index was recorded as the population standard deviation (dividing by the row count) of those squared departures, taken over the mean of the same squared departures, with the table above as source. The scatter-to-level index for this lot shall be 0.53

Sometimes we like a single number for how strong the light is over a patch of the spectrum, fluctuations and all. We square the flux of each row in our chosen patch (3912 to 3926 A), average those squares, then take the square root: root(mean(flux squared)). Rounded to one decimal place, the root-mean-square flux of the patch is 18.3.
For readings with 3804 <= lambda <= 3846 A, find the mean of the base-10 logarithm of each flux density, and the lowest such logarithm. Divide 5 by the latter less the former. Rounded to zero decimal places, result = -38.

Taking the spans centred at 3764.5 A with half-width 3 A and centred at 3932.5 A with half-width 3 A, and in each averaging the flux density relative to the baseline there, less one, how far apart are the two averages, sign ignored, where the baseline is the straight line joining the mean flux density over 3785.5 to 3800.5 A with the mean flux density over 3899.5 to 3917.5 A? 0.59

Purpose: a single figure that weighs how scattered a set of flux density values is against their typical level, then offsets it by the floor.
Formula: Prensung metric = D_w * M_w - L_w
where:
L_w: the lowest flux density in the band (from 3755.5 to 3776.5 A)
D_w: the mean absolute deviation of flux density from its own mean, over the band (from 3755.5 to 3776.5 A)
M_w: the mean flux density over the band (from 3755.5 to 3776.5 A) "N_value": -3.7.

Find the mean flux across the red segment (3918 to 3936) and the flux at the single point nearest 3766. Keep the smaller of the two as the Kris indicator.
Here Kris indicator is 12.8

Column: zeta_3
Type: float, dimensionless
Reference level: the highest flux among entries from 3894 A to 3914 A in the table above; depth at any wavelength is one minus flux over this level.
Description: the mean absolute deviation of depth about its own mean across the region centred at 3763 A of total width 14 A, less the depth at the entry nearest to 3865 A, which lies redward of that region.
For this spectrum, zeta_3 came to -0.13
